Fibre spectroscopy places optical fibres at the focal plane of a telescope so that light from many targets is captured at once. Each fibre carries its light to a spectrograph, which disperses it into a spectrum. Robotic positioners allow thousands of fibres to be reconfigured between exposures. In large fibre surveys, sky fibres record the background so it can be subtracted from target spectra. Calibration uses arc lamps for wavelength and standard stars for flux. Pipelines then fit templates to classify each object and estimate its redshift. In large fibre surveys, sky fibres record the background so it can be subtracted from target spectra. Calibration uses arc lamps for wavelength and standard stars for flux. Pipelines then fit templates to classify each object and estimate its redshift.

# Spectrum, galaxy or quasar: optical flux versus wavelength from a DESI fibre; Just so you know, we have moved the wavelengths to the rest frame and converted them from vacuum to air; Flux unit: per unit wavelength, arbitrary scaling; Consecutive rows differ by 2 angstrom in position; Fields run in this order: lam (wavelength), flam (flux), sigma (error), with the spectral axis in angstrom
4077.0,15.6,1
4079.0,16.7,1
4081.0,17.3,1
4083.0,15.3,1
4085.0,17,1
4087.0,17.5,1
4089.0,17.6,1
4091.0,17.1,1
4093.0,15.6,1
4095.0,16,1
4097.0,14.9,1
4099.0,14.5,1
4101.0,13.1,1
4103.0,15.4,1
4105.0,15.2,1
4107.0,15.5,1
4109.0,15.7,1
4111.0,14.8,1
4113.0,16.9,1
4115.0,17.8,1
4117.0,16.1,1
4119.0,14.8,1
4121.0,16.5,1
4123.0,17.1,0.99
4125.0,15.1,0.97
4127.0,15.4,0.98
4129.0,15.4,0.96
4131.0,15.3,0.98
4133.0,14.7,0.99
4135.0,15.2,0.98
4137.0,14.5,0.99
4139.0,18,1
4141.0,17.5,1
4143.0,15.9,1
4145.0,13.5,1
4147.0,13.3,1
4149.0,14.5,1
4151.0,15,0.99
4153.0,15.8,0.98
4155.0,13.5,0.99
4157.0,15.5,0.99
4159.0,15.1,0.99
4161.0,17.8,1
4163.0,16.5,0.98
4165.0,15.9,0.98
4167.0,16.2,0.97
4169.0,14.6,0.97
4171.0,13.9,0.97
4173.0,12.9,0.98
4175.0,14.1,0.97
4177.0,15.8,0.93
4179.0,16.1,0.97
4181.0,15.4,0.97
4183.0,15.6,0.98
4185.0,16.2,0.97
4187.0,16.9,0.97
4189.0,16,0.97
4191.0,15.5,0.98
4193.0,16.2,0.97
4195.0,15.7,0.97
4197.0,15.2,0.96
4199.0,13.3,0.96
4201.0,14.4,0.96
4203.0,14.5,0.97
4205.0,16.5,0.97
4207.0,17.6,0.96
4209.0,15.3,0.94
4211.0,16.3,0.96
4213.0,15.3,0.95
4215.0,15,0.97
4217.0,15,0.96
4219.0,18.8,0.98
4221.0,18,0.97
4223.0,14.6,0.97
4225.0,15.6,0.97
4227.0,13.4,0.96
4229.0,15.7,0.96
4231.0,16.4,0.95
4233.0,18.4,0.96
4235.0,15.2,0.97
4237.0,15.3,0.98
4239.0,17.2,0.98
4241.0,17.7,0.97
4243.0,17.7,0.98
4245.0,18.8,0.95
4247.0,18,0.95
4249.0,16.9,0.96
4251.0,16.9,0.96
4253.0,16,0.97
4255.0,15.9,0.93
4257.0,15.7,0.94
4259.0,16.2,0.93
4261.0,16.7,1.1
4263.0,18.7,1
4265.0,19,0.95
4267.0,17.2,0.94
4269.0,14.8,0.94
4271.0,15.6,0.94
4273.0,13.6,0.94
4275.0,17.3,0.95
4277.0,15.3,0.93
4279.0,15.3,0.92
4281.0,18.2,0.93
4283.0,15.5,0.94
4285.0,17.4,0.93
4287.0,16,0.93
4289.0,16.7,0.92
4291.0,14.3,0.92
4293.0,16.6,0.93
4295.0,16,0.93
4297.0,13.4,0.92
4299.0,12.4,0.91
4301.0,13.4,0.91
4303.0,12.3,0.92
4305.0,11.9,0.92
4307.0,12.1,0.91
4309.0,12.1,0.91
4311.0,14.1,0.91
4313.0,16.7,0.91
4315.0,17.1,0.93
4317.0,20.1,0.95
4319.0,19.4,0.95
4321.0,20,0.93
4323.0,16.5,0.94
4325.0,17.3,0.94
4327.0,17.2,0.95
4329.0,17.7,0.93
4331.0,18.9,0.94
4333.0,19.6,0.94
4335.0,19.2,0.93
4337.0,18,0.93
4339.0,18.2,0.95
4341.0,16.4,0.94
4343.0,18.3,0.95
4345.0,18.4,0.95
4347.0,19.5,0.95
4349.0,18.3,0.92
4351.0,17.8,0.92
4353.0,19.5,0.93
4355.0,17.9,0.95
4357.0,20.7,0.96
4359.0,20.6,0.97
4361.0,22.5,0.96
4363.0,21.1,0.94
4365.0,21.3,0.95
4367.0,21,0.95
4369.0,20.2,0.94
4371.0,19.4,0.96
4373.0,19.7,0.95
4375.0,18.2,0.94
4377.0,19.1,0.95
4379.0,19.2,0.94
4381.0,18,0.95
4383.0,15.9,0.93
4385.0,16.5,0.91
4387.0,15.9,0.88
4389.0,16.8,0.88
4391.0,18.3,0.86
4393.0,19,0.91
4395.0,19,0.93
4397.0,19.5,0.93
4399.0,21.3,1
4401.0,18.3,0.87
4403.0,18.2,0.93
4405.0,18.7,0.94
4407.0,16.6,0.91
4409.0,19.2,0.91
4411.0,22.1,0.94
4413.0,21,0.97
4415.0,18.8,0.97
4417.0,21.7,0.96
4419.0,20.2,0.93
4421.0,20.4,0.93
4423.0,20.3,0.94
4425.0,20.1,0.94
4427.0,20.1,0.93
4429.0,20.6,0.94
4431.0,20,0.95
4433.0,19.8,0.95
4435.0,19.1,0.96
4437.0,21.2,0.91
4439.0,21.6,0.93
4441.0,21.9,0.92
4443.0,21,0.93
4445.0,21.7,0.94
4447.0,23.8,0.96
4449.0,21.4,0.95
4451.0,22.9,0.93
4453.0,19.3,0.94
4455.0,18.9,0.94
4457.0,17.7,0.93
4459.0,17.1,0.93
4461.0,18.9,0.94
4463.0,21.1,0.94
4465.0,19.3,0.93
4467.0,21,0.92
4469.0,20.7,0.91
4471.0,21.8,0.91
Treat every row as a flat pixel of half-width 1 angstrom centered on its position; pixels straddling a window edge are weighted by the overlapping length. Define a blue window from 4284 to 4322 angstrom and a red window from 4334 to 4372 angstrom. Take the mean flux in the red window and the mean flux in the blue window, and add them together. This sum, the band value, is 34.8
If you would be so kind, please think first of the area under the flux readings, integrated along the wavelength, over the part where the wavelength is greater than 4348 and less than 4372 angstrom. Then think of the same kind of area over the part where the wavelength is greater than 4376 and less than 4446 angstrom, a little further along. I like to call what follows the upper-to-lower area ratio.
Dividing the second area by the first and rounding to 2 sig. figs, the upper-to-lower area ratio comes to 2.8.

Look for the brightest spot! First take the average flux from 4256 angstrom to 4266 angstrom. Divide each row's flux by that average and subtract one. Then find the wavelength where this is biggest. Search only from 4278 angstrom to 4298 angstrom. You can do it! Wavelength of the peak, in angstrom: 4281.0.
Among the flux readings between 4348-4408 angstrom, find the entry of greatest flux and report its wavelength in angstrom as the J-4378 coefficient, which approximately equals 4361.0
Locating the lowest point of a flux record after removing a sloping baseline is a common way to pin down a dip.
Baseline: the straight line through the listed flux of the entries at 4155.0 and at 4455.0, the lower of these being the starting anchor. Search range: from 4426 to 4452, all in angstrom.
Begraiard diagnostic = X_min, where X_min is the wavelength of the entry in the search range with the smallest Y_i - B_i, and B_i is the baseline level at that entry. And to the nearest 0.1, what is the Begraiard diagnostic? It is 4435.0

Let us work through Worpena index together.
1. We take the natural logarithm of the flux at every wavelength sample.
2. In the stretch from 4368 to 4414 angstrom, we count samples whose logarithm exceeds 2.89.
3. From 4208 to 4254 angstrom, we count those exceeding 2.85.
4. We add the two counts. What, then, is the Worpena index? 25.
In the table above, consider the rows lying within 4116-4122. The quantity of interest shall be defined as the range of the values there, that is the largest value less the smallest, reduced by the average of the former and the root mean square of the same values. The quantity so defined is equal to -7.1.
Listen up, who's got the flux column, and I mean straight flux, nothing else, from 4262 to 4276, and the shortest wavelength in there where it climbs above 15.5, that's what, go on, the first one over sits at 4263.0 angstrom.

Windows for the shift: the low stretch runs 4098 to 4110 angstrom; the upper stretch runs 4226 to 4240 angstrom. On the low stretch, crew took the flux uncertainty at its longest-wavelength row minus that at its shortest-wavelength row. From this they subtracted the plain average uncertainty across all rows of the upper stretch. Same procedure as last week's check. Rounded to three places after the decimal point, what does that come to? -0.966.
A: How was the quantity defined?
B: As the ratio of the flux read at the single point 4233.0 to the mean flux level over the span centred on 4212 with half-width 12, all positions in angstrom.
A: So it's 1.2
